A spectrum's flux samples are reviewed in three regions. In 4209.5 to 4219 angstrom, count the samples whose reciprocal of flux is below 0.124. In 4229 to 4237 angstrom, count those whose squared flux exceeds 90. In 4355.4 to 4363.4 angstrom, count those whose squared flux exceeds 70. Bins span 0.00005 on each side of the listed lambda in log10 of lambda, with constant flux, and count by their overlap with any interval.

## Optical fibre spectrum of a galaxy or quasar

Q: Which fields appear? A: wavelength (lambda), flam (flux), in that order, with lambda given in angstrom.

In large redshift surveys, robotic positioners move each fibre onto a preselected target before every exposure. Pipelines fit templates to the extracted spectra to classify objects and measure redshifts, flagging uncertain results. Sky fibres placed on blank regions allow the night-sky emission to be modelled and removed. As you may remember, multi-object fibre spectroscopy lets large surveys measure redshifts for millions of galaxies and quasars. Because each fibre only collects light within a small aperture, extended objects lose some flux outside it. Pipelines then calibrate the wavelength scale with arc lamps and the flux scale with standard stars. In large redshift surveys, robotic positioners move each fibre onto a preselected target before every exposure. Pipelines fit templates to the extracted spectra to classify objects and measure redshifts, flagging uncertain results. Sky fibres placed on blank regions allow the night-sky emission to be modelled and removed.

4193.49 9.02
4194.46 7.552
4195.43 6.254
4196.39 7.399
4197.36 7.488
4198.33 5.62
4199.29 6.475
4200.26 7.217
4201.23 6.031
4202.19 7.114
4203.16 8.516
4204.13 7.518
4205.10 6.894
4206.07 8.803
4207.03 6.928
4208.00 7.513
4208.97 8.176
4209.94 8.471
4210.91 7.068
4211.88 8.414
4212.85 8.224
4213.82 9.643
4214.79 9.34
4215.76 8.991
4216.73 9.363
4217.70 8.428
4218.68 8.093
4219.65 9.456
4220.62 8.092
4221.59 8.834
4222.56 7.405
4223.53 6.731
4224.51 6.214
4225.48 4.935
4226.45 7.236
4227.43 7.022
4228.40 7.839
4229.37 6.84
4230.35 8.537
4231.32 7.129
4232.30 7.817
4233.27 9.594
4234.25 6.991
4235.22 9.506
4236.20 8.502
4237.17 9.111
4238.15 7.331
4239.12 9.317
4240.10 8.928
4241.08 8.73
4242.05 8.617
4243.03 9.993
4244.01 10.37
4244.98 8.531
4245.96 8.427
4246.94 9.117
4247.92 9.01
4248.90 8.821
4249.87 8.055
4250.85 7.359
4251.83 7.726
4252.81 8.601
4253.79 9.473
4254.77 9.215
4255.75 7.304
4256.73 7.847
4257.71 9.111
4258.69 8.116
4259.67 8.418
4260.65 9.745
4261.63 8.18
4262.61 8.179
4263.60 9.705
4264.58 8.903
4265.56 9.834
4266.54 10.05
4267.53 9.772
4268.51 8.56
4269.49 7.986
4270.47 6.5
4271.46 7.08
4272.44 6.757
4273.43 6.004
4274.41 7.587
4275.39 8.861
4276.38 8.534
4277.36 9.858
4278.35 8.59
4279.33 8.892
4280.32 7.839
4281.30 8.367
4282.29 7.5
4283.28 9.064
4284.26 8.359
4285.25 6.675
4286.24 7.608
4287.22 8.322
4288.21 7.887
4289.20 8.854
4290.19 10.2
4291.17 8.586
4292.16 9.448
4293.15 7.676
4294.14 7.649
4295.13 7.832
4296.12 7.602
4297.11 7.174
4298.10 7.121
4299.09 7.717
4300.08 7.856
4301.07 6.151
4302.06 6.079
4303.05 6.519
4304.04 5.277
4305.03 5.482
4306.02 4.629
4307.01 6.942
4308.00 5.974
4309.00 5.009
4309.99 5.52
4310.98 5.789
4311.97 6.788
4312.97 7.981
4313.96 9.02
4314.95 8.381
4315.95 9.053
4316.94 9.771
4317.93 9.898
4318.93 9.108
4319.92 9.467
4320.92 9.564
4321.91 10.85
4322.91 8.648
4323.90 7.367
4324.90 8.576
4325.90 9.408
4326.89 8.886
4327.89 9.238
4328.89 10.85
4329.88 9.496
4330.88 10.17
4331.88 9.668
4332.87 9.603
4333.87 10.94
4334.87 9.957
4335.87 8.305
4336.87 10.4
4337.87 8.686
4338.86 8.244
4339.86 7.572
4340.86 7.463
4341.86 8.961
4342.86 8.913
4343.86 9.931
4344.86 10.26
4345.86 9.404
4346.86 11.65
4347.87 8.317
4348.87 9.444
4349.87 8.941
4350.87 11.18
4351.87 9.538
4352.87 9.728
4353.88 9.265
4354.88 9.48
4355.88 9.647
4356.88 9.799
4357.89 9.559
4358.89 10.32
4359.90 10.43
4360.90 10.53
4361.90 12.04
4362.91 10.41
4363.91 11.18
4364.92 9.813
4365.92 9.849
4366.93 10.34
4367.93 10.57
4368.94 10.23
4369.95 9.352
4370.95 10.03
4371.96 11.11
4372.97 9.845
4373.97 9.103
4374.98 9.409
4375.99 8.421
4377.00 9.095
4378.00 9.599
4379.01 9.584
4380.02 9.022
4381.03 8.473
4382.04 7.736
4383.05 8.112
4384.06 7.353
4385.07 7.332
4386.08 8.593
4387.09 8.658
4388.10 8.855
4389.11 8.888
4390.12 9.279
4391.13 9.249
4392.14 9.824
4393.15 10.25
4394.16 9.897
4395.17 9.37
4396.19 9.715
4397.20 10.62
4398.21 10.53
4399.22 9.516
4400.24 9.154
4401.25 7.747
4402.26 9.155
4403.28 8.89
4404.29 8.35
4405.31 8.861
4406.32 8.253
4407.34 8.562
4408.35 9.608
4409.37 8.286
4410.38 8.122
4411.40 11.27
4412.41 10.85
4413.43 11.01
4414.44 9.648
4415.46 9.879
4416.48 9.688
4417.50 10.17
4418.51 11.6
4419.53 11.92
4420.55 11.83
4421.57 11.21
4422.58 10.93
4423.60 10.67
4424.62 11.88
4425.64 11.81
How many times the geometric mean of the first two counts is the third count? 1.9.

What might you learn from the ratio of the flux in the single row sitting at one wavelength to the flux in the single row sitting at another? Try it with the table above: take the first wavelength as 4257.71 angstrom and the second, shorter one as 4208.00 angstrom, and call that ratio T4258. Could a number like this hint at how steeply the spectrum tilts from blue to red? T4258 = 1.21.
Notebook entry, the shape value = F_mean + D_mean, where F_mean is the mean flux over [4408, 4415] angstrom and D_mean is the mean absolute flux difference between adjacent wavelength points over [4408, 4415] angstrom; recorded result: 10.9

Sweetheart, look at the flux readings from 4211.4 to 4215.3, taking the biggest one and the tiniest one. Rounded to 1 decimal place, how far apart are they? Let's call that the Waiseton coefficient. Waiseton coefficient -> 1.4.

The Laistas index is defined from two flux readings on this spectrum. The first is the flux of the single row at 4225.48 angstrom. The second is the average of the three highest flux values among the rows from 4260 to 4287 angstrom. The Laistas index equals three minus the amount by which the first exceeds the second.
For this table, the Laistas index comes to 8.0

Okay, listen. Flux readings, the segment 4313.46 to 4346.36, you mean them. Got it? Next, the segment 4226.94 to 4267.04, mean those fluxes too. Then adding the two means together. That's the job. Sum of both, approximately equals 17.9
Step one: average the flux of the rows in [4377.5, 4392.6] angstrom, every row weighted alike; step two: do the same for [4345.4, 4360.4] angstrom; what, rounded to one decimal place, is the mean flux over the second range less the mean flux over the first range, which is 1.1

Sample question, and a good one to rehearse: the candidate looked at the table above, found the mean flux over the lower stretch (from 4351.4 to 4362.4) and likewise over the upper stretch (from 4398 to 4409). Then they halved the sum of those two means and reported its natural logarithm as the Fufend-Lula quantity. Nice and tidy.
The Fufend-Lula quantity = 2.25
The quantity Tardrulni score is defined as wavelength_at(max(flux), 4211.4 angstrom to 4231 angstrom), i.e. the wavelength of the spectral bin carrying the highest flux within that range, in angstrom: 4213.82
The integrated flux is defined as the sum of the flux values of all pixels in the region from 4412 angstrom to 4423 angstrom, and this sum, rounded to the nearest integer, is 119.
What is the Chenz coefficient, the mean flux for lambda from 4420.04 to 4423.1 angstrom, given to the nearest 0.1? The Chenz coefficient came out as 11.3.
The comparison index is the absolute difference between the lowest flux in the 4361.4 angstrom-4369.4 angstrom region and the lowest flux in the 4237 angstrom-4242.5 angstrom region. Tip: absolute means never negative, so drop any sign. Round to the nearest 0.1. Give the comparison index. 2.5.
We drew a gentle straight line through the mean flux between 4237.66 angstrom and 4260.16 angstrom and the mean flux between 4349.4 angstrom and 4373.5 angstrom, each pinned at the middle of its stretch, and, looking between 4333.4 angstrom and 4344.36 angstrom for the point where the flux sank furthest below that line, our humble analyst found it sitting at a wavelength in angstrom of 4340.86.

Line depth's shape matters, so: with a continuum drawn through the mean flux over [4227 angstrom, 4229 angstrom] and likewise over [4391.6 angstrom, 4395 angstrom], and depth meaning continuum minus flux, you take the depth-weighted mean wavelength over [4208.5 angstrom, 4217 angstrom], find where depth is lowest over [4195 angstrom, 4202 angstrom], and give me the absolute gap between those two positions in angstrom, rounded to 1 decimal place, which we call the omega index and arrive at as 16.3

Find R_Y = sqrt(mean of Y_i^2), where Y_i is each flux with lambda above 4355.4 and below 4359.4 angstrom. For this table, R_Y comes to 9.8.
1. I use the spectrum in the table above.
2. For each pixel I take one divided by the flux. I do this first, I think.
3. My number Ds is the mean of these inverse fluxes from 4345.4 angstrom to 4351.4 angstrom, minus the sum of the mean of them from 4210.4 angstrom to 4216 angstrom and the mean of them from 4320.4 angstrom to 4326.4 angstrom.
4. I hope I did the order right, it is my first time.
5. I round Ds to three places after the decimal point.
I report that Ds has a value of -0.126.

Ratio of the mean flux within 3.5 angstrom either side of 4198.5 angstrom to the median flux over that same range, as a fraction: 1.03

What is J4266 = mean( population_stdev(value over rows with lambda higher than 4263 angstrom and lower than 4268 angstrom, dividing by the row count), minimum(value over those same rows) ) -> 4.6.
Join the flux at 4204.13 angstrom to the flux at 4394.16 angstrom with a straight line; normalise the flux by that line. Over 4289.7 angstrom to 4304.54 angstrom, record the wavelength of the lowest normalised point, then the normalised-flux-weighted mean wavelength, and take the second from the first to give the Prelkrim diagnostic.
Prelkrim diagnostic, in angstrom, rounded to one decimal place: 7.6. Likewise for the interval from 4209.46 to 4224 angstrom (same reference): 6.9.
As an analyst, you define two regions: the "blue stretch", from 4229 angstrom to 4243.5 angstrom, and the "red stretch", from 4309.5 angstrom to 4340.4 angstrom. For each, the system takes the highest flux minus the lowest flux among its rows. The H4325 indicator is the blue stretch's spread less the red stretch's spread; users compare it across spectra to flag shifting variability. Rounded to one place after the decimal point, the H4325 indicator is -2.3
